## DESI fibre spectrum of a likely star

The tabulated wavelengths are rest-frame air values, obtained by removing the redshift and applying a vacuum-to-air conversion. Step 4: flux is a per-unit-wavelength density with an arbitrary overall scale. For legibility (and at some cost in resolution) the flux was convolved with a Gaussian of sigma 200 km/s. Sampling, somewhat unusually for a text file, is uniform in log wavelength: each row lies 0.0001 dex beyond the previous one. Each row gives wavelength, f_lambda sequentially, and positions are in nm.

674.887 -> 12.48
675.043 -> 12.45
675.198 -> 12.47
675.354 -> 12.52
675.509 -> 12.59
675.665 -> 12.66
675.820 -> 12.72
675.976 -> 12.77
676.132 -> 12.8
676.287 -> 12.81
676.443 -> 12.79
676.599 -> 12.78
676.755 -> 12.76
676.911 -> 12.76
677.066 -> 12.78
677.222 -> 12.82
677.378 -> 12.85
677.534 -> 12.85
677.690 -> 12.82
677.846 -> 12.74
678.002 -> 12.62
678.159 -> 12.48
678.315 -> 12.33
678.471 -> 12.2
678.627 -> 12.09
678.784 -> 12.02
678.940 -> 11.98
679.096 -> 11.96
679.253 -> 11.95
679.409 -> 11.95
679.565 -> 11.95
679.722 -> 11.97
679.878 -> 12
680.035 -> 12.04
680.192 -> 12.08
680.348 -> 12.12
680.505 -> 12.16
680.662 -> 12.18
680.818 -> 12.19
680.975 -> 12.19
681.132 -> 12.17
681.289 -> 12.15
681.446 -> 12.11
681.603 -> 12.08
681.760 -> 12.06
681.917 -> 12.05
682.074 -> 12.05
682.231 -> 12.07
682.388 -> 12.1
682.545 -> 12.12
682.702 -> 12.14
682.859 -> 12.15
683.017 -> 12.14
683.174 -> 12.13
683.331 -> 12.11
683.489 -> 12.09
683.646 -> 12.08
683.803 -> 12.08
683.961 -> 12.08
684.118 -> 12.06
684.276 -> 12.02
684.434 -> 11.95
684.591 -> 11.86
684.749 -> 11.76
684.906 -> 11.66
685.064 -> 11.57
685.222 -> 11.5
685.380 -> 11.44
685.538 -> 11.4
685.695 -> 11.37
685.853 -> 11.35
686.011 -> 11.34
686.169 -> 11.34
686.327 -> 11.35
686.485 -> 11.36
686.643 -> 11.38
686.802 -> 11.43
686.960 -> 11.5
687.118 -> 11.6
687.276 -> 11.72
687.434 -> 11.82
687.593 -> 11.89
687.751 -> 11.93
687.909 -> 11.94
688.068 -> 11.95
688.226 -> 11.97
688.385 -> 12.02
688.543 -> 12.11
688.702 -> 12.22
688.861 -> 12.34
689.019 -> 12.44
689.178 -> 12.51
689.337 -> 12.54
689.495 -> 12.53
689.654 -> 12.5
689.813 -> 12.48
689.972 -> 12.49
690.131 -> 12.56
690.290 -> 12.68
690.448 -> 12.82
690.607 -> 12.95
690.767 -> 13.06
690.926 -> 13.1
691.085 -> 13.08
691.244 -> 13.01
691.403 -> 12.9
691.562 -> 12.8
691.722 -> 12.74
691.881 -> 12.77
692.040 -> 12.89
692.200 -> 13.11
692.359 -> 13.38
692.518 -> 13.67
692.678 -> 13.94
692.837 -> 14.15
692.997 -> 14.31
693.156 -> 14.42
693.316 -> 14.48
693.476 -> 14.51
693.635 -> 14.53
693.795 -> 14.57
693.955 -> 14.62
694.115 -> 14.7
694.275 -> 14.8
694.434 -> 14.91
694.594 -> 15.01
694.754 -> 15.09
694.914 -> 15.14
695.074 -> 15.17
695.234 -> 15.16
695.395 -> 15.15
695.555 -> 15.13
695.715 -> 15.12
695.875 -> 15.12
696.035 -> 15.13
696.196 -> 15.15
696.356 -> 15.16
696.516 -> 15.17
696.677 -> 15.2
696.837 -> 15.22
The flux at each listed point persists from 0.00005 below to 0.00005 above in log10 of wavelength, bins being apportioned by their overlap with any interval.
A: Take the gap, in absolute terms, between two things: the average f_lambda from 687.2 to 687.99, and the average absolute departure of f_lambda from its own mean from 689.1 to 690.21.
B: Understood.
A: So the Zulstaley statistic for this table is 11.8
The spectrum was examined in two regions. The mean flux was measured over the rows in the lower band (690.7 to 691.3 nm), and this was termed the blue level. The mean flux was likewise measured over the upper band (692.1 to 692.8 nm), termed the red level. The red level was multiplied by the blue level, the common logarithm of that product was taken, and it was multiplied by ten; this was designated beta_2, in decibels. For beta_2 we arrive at 22.5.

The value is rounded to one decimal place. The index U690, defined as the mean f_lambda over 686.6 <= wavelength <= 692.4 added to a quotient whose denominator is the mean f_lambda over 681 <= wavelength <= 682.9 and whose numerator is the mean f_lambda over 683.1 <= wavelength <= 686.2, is 13.4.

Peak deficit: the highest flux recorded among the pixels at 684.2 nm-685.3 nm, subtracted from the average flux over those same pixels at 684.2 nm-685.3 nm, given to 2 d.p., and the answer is -0.26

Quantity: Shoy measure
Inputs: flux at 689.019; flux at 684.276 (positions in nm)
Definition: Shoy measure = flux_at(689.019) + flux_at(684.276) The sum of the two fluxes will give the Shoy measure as 24.5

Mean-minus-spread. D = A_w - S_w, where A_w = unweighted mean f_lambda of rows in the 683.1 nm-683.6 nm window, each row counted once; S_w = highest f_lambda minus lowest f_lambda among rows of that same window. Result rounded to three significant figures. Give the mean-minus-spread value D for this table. 12.1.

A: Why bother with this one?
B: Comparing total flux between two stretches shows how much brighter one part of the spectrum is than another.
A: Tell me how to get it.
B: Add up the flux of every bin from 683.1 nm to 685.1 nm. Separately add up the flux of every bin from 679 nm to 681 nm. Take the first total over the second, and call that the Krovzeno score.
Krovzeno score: 0.99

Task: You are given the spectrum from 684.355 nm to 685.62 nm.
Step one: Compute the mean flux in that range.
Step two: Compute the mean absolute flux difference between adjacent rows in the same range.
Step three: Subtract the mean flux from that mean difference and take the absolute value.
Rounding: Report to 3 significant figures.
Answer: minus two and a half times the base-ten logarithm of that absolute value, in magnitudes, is -2.66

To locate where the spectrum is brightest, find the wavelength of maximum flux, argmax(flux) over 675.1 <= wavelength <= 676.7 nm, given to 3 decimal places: 676.287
